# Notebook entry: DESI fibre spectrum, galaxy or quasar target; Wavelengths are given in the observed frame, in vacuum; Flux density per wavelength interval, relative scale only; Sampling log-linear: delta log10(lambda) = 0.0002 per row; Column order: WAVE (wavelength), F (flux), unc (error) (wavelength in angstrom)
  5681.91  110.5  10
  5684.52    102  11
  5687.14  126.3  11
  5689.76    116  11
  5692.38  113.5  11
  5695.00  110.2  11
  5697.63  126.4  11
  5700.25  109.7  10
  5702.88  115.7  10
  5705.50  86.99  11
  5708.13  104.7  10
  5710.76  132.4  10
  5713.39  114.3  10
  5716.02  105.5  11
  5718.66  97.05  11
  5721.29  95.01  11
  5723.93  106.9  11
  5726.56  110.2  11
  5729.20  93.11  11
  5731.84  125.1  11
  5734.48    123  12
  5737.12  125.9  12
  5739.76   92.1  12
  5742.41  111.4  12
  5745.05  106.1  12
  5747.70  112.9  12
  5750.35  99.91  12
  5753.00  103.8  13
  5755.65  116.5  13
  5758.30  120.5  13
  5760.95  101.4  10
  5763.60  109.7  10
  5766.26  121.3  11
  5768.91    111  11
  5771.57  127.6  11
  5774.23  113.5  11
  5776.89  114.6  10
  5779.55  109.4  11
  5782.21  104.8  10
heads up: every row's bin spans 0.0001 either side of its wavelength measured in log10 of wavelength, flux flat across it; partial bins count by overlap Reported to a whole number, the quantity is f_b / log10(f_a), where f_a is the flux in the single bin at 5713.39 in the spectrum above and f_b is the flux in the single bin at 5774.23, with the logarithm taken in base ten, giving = 55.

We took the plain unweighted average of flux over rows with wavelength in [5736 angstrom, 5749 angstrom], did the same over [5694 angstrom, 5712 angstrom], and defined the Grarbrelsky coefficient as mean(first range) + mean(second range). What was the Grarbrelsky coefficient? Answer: 222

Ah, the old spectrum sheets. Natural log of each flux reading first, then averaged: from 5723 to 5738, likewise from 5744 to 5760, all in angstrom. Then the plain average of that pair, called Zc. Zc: 4.71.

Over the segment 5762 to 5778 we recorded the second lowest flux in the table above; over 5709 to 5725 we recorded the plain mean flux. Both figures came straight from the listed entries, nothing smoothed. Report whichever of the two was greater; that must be 111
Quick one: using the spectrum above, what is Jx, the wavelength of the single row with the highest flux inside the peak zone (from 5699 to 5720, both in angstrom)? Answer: 5710.76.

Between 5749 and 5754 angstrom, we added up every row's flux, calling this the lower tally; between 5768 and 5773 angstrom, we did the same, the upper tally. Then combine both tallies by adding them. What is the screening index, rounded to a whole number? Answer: 442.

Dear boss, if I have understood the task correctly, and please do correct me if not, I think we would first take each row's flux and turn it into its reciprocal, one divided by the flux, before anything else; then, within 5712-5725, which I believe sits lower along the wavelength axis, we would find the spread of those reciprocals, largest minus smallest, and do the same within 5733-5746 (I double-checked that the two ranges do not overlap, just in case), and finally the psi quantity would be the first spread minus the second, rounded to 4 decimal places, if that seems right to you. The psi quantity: -0.0011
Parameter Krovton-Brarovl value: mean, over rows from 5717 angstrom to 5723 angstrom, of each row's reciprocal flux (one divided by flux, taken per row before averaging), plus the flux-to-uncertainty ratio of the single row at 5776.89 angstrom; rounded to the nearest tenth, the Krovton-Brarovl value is 11.5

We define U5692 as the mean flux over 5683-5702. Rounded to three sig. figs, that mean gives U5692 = 115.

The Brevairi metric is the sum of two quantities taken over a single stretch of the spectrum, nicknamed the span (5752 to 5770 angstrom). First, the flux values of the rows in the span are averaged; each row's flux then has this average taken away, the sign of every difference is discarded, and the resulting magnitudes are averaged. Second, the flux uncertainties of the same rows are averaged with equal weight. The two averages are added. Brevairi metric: 17.9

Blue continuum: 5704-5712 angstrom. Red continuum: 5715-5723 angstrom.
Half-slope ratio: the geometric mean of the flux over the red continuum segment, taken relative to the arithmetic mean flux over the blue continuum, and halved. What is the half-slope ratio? 0.459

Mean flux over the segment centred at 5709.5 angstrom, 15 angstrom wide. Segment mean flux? 110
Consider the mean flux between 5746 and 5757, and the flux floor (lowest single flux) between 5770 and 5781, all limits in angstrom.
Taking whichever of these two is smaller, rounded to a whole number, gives 108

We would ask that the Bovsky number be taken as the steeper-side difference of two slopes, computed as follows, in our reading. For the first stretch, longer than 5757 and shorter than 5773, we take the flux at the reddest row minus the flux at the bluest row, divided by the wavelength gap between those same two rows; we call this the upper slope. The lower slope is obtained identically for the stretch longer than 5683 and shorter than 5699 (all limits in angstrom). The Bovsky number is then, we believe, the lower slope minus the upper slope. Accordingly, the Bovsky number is 1.3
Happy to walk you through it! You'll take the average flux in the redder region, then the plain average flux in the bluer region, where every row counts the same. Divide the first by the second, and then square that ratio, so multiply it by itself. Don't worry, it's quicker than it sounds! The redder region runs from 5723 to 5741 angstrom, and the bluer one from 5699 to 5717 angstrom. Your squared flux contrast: 1.02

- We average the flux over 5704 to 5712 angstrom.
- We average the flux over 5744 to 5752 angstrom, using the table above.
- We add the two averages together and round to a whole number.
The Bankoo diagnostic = 214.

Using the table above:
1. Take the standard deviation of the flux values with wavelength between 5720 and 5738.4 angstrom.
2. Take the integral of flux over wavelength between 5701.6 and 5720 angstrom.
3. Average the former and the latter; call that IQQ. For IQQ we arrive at 1001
